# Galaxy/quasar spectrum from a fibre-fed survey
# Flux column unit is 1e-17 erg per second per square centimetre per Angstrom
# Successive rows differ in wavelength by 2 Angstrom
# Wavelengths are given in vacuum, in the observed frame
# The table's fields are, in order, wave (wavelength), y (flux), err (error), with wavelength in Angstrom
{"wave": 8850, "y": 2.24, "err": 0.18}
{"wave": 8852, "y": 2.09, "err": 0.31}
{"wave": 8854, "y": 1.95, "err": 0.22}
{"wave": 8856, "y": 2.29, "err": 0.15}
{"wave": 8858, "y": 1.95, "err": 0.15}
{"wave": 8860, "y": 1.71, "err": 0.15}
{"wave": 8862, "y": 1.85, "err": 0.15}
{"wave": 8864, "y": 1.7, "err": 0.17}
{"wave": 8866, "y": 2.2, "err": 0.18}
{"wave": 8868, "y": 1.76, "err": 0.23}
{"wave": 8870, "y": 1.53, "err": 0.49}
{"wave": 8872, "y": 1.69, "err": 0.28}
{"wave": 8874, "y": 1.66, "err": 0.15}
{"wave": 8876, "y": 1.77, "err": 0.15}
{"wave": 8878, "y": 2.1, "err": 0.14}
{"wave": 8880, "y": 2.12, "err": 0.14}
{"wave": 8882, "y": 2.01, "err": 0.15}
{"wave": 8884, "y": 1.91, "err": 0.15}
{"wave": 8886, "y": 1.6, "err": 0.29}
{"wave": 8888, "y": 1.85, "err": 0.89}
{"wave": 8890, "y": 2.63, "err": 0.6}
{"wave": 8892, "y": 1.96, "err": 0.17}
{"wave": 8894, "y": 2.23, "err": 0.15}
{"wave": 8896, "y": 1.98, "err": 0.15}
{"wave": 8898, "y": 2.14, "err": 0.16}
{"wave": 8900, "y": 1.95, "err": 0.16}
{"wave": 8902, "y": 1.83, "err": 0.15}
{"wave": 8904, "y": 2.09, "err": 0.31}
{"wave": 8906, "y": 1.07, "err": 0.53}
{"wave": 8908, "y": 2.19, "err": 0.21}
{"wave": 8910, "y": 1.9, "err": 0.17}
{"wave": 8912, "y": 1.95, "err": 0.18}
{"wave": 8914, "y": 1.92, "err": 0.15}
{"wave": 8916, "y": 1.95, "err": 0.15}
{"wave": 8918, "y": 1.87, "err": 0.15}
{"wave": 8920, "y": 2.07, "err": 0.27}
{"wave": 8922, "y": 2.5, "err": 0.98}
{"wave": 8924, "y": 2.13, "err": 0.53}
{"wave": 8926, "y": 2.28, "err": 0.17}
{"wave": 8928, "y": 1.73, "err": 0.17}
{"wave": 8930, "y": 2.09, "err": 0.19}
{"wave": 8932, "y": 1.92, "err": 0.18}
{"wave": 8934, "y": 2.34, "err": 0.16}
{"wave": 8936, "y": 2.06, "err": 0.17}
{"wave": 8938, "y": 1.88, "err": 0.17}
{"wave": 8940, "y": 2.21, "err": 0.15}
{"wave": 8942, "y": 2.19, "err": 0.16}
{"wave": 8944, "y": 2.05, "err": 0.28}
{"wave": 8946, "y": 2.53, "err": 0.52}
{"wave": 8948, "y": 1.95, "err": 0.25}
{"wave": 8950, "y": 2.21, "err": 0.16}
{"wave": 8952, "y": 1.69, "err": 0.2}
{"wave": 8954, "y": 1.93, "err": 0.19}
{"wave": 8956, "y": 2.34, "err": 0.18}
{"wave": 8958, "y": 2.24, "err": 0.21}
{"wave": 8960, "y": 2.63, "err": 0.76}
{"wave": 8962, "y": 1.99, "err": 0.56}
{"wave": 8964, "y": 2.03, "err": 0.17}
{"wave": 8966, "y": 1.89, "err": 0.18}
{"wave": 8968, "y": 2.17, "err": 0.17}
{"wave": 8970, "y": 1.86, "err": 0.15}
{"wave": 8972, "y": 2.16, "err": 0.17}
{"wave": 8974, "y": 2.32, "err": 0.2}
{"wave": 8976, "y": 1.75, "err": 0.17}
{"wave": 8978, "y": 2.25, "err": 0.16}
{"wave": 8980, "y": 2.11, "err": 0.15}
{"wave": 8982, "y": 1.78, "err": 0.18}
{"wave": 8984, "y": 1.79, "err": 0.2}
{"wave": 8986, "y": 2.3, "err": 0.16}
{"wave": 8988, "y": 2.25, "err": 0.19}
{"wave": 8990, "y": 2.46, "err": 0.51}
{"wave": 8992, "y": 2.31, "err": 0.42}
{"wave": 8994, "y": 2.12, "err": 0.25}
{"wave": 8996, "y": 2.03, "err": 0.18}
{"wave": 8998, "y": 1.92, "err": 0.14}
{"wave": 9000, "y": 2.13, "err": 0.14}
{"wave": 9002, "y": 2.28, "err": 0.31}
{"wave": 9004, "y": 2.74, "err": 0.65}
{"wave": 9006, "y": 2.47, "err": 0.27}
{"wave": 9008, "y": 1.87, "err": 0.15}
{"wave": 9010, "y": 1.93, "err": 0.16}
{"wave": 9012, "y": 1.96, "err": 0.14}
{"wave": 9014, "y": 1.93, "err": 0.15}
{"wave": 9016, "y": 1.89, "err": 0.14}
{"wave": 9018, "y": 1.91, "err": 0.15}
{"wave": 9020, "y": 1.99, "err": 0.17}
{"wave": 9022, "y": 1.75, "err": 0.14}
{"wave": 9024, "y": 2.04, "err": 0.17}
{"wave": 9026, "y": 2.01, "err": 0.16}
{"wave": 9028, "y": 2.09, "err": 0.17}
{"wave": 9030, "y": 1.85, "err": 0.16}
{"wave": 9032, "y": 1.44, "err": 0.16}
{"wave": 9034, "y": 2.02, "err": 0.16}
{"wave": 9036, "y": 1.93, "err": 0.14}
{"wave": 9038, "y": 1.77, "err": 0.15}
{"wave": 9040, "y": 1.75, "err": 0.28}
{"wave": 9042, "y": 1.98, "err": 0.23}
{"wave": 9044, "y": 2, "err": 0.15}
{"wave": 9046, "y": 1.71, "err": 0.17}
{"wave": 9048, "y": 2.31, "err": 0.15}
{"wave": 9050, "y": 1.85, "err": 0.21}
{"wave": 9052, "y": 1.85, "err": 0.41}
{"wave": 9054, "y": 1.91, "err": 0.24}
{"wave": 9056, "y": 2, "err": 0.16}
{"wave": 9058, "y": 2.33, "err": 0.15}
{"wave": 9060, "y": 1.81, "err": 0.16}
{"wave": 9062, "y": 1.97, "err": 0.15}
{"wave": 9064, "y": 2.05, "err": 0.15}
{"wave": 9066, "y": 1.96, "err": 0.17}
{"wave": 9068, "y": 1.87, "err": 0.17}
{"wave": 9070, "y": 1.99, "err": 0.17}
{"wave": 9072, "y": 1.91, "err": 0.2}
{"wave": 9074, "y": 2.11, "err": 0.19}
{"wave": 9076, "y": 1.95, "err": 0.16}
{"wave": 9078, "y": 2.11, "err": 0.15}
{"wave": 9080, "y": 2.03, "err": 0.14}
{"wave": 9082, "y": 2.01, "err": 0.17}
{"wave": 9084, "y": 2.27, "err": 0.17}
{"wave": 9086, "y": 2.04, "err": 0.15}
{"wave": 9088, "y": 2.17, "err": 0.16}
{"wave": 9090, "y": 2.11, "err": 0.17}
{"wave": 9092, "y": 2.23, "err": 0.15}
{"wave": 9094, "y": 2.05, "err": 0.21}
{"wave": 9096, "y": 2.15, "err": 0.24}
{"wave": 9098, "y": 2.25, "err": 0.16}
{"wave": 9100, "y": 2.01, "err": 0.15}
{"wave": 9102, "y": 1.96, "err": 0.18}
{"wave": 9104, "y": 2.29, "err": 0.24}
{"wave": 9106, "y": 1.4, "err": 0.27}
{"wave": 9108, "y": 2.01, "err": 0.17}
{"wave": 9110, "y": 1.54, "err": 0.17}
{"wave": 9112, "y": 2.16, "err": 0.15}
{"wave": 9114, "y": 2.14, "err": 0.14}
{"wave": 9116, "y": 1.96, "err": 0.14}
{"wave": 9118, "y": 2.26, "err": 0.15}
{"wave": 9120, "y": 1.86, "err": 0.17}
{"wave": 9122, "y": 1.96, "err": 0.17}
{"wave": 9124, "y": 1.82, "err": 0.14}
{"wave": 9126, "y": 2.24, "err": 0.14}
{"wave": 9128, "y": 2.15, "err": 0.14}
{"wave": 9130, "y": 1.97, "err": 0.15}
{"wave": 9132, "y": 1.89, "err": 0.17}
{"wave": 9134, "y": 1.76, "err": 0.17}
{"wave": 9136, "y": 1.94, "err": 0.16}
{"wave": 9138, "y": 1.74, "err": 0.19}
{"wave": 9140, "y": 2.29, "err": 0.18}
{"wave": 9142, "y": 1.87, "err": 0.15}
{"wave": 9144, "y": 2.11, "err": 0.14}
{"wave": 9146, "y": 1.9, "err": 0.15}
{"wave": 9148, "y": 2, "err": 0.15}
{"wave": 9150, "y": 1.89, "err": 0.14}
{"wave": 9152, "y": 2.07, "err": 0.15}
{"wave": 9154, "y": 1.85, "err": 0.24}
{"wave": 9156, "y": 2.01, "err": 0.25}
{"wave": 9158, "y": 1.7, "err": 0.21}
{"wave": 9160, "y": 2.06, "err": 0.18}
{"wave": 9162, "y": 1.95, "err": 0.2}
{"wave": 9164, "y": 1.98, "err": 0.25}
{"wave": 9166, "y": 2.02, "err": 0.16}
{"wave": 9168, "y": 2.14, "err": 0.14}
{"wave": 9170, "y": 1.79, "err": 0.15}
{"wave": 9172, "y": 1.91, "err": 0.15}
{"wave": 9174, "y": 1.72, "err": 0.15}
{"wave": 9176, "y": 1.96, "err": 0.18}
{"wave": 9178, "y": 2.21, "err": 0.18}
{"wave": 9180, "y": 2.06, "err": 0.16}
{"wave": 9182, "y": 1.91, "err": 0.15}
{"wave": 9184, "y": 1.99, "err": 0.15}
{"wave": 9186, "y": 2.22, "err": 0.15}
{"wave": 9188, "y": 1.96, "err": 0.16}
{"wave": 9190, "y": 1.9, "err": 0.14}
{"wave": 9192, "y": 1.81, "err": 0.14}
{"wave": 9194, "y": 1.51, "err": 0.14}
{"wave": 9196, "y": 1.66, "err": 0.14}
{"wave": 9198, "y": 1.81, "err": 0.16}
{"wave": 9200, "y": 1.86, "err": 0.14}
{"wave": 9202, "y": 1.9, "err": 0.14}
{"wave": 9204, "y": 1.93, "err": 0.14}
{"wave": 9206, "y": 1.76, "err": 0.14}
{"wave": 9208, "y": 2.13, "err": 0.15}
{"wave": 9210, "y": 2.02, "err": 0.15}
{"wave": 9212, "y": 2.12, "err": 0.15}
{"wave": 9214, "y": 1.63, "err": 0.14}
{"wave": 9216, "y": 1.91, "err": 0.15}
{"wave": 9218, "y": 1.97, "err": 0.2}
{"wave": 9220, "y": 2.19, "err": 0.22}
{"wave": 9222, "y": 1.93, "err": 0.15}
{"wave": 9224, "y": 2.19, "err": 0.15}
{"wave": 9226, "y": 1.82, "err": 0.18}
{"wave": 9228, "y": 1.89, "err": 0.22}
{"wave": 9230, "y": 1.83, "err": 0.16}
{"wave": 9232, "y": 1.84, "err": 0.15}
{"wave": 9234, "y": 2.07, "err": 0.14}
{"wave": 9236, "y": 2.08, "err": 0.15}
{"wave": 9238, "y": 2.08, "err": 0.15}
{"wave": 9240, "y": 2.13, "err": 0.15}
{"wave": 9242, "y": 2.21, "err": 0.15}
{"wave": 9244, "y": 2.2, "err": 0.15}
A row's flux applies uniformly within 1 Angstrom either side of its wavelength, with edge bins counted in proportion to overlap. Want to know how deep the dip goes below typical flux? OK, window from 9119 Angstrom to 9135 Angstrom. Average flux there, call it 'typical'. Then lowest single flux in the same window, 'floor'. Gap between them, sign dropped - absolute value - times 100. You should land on 20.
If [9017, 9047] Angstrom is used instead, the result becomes 44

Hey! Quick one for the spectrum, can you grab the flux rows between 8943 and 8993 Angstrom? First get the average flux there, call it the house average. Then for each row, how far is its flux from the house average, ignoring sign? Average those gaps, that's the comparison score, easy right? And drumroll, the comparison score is 0.209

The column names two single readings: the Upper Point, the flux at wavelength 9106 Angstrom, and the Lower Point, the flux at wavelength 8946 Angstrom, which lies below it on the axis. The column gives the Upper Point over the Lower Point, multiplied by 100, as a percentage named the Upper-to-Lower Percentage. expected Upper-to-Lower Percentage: 55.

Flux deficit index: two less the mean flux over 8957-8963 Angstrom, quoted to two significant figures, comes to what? -0.29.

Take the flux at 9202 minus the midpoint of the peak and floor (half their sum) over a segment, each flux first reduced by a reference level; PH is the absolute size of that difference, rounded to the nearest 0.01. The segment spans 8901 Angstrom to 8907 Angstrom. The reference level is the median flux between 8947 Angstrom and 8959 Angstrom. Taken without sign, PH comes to 0.32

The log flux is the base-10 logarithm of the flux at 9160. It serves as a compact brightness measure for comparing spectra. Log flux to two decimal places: 0.31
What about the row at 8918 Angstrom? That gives 0.27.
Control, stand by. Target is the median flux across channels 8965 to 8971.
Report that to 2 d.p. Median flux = 1.89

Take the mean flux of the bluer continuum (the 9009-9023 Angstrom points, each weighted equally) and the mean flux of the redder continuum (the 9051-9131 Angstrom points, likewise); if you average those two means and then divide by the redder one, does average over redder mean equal 0.972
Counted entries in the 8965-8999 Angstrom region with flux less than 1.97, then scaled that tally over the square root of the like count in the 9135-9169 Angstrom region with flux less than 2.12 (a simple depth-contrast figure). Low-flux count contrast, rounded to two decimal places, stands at 1.55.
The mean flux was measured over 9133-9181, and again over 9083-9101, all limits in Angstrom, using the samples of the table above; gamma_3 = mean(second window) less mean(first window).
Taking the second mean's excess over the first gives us 0.19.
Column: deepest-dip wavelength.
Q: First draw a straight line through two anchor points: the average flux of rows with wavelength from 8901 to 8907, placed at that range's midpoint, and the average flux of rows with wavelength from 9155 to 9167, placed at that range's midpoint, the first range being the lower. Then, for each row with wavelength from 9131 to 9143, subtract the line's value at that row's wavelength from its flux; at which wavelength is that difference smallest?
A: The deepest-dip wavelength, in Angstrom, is 9138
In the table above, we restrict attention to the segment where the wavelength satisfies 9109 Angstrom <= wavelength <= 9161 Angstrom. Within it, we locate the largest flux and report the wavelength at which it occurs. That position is 9140 Angstrom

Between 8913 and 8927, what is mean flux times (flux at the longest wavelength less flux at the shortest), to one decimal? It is 0.8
